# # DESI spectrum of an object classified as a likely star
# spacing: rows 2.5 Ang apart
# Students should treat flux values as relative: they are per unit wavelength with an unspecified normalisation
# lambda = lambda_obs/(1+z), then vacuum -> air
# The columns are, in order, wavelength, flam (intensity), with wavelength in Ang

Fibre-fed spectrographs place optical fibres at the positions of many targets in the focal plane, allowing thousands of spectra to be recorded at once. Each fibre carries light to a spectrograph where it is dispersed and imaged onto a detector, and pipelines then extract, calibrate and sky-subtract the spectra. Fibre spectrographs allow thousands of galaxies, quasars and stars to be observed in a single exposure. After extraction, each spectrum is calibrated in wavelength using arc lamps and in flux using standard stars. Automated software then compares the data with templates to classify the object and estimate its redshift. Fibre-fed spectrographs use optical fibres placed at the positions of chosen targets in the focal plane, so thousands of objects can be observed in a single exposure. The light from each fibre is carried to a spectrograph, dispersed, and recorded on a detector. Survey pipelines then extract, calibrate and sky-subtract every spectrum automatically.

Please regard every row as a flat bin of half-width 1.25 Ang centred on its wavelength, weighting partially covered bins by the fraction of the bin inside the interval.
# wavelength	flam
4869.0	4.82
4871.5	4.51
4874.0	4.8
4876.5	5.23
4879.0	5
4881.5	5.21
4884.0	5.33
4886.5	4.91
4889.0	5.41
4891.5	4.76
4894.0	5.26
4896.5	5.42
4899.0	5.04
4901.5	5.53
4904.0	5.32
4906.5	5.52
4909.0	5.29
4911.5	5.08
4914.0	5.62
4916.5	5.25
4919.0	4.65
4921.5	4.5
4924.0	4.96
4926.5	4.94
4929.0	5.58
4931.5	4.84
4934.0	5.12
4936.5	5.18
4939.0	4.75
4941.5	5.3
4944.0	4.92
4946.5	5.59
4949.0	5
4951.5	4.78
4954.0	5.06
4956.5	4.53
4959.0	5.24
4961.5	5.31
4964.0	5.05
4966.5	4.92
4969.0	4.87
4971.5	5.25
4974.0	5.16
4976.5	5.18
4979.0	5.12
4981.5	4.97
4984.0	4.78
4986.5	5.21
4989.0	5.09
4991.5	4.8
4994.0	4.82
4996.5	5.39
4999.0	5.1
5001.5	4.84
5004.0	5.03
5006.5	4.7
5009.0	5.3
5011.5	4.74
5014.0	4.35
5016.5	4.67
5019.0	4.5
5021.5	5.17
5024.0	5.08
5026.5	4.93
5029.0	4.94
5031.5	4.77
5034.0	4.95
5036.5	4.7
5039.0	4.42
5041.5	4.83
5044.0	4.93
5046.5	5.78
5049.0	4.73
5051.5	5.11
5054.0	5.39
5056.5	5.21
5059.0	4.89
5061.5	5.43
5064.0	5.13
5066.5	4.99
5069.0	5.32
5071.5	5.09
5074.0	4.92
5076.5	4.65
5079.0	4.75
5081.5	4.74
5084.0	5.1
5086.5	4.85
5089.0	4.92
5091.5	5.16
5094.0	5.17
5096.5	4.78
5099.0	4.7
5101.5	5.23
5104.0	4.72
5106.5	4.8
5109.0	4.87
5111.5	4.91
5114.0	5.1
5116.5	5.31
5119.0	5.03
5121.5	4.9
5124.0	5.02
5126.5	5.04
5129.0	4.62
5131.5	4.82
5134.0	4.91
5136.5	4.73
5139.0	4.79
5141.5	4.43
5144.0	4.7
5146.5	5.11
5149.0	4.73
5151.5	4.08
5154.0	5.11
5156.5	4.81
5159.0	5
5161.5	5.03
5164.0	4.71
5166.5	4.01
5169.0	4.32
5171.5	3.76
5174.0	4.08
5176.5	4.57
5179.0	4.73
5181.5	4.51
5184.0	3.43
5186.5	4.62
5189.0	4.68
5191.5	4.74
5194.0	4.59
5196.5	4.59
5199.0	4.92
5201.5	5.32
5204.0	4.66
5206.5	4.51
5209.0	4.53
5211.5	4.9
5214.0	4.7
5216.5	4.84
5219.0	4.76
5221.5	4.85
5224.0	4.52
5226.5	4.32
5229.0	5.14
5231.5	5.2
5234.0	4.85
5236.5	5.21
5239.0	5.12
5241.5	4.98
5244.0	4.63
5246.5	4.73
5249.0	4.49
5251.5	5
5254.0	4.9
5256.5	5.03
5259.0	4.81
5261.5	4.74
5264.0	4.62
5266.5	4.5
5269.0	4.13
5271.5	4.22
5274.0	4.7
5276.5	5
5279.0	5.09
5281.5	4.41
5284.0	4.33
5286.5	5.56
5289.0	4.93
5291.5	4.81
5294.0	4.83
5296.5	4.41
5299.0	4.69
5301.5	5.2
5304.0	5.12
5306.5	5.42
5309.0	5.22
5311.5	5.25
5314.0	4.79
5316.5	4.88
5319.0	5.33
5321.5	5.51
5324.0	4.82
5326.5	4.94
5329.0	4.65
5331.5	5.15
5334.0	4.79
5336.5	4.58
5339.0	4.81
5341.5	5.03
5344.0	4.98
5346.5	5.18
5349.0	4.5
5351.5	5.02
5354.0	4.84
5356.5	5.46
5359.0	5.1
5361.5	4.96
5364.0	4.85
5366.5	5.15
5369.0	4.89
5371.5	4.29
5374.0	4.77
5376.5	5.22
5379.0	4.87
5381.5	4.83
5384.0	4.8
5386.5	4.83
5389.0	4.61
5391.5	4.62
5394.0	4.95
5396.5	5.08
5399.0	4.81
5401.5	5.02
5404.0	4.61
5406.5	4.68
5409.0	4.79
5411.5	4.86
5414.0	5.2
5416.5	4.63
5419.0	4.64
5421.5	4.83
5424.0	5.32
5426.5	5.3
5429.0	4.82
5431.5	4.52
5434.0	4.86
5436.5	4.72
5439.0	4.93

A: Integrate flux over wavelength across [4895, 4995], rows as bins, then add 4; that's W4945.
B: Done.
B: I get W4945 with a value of 513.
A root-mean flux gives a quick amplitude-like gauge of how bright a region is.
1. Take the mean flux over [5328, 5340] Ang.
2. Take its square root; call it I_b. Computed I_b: 2.19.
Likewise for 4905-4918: 2.31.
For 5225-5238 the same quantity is 2.22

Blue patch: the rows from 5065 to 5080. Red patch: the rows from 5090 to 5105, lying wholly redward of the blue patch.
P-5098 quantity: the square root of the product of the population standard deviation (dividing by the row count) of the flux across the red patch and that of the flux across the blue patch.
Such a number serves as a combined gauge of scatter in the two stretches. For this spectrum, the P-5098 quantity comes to 0.22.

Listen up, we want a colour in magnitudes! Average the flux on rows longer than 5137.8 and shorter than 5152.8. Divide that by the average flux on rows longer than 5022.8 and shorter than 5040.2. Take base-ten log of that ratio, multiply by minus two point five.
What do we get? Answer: 0.043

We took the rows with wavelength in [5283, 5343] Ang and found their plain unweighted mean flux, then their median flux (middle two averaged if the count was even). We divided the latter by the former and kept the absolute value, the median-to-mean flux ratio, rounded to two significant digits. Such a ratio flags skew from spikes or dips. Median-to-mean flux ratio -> 0.99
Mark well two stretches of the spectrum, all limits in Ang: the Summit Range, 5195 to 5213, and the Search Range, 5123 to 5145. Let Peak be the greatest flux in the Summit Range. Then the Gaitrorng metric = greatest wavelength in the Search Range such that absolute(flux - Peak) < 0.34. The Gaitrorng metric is 5126.5 Ang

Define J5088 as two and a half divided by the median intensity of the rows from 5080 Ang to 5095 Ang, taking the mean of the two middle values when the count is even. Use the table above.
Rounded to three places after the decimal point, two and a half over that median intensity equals 0.499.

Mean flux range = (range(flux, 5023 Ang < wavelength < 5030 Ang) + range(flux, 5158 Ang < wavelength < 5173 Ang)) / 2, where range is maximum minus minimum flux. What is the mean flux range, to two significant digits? 0.71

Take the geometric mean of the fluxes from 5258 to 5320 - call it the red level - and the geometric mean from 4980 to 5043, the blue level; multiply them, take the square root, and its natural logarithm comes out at 1.579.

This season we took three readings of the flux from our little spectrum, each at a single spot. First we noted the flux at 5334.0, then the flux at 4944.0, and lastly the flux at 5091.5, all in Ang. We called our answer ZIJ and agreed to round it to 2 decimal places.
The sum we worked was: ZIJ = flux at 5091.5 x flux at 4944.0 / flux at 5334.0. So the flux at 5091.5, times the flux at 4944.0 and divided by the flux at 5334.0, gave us 5.30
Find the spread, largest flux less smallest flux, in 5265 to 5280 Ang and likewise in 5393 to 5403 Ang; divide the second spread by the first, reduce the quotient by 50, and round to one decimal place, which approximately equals -49.7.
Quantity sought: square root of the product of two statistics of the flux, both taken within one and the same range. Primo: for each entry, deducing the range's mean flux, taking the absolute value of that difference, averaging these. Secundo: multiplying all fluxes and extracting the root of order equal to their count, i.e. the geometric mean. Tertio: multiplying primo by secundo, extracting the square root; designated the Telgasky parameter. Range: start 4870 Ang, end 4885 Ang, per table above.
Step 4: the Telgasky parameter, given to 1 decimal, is 1.1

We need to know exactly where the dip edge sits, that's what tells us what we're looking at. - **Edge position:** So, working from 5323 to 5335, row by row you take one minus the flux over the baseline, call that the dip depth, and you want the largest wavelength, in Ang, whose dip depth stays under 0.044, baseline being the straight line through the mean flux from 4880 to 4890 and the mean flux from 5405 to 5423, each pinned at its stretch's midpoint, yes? 5334.0 Ang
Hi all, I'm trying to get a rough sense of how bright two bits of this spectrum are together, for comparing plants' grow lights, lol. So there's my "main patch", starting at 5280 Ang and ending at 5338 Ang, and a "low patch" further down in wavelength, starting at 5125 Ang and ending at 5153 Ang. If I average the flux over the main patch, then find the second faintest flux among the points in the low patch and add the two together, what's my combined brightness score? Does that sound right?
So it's 9.37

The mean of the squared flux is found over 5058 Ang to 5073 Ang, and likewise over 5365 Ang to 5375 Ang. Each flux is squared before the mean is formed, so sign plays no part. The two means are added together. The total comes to 49.4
